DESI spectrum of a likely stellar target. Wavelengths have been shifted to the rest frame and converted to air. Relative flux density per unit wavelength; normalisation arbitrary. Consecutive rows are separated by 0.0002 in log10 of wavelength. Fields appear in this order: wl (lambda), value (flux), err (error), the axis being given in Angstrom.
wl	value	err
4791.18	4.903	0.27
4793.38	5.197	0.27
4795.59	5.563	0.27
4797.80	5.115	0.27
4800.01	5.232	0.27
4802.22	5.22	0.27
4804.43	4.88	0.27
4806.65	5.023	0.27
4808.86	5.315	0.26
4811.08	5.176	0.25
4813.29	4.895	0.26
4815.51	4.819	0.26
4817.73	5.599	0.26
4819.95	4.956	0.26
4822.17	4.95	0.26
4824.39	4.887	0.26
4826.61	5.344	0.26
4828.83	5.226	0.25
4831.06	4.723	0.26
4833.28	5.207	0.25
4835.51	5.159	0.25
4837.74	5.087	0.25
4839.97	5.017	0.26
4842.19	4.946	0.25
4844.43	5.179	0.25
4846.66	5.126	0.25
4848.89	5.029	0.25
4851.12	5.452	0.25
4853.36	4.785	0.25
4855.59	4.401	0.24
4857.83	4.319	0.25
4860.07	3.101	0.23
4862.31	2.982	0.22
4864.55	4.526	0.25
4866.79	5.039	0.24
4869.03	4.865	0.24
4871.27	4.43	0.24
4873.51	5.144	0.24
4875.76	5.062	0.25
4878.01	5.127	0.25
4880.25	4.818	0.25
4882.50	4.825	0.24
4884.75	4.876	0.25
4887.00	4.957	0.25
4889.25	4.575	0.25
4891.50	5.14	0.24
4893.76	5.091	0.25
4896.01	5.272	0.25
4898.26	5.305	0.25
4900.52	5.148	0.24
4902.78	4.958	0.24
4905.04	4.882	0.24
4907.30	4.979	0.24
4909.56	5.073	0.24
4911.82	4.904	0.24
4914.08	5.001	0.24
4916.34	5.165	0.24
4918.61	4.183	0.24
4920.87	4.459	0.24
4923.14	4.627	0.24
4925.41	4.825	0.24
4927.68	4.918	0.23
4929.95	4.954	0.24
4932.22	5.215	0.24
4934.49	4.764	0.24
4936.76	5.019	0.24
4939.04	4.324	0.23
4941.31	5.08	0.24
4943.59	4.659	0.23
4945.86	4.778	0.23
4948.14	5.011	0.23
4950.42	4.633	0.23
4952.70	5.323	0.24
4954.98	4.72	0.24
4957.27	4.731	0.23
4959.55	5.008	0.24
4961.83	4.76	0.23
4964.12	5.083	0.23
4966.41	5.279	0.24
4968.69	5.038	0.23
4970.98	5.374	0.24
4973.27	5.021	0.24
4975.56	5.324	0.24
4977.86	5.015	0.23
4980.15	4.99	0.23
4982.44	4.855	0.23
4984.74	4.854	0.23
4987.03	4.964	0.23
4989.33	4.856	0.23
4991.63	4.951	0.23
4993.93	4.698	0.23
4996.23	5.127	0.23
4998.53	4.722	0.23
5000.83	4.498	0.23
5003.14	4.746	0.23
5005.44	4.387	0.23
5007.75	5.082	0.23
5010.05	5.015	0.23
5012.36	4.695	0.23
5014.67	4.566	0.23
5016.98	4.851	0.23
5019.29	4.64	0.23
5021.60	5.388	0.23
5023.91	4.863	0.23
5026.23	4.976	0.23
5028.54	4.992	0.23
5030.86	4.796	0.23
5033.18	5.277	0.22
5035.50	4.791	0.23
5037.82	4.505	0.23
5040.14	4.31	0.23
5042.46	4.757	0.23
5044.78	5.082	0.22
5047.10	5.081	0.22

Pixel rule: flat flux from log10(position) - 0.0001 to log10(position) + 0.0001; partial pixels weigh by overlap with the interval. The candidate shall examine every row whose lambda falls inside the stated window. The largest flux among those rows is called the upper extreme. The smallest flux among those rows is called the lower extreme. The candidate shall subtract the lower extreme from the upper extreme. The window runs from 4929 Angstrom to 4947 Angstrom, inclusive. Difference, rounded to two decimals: 0.89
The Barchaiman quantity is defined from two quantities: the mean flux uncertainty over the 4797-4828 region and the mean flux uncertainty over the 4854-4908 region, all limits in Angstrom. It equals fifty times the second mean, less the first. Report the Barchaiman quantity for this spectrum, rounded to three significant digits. 11.9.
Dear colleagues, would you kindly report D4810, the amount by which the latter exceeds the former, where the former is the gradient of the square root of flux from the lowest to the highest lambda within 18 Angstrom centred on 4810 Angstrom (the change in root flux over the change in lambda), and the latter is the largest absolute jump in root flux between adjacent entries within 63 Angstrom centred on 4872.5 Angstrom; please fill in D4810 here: 0.40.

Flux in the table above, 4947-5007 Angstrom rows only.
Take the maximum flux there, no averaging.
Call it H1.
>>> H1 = 5.374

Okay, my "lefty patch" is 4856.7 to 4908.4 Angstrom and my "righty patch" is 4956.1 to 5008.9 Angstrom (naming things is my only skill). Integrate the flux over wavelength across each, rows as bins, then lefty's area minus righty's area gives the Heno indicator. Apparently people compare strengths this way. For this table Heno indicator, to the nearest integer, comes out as -14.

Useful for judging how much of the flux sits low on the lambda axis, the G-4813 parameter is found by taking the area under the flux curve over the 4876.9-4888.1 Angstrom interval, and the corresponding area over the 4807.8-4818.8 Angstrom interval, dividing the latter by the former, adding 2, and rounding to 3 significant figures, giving 3.03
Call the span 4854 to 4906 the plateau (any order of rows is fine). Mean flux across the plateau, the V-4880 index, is 4.73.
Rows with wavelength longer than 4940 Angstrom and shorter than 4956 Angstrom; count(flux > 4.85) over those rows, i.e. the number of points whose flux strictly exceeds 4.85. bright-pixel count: 3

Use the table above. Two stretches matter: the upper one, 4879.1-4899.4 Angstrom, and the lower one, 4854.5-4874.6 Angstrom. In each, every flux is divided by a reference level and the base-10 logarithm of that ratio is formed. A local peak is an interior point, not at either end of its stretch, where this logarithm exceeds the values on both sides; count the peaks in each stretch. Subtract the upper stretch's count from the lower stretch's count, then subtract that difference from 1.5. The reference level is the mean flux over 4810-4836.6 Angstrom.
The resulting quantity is 2.5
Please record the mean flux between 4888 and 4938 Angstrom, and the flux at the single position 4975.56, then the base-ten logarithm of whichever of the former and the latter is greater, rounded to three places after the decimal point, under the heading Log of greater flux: 0.726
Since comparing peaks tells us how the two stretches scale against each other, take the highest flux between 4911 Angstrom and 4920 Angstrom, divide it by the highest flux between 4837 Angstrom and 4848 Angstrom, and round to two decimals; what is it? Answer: 1.00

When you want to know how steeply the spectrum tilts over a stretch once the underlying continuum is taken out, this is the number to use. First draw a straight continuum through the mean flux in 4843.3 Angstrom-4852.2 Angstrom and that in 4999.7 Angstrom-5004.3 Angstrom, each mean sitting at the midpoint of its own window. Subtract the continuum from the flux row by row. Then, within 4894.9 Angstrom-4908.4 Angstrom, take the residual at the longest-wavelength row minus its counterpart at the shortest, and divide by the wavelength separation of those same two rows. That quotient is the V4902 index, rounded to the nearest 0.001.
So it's -0.022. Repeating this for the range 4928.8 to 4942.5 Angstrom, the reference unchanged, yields 0.015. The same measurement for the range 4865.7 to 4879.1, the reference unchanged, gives 0.012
